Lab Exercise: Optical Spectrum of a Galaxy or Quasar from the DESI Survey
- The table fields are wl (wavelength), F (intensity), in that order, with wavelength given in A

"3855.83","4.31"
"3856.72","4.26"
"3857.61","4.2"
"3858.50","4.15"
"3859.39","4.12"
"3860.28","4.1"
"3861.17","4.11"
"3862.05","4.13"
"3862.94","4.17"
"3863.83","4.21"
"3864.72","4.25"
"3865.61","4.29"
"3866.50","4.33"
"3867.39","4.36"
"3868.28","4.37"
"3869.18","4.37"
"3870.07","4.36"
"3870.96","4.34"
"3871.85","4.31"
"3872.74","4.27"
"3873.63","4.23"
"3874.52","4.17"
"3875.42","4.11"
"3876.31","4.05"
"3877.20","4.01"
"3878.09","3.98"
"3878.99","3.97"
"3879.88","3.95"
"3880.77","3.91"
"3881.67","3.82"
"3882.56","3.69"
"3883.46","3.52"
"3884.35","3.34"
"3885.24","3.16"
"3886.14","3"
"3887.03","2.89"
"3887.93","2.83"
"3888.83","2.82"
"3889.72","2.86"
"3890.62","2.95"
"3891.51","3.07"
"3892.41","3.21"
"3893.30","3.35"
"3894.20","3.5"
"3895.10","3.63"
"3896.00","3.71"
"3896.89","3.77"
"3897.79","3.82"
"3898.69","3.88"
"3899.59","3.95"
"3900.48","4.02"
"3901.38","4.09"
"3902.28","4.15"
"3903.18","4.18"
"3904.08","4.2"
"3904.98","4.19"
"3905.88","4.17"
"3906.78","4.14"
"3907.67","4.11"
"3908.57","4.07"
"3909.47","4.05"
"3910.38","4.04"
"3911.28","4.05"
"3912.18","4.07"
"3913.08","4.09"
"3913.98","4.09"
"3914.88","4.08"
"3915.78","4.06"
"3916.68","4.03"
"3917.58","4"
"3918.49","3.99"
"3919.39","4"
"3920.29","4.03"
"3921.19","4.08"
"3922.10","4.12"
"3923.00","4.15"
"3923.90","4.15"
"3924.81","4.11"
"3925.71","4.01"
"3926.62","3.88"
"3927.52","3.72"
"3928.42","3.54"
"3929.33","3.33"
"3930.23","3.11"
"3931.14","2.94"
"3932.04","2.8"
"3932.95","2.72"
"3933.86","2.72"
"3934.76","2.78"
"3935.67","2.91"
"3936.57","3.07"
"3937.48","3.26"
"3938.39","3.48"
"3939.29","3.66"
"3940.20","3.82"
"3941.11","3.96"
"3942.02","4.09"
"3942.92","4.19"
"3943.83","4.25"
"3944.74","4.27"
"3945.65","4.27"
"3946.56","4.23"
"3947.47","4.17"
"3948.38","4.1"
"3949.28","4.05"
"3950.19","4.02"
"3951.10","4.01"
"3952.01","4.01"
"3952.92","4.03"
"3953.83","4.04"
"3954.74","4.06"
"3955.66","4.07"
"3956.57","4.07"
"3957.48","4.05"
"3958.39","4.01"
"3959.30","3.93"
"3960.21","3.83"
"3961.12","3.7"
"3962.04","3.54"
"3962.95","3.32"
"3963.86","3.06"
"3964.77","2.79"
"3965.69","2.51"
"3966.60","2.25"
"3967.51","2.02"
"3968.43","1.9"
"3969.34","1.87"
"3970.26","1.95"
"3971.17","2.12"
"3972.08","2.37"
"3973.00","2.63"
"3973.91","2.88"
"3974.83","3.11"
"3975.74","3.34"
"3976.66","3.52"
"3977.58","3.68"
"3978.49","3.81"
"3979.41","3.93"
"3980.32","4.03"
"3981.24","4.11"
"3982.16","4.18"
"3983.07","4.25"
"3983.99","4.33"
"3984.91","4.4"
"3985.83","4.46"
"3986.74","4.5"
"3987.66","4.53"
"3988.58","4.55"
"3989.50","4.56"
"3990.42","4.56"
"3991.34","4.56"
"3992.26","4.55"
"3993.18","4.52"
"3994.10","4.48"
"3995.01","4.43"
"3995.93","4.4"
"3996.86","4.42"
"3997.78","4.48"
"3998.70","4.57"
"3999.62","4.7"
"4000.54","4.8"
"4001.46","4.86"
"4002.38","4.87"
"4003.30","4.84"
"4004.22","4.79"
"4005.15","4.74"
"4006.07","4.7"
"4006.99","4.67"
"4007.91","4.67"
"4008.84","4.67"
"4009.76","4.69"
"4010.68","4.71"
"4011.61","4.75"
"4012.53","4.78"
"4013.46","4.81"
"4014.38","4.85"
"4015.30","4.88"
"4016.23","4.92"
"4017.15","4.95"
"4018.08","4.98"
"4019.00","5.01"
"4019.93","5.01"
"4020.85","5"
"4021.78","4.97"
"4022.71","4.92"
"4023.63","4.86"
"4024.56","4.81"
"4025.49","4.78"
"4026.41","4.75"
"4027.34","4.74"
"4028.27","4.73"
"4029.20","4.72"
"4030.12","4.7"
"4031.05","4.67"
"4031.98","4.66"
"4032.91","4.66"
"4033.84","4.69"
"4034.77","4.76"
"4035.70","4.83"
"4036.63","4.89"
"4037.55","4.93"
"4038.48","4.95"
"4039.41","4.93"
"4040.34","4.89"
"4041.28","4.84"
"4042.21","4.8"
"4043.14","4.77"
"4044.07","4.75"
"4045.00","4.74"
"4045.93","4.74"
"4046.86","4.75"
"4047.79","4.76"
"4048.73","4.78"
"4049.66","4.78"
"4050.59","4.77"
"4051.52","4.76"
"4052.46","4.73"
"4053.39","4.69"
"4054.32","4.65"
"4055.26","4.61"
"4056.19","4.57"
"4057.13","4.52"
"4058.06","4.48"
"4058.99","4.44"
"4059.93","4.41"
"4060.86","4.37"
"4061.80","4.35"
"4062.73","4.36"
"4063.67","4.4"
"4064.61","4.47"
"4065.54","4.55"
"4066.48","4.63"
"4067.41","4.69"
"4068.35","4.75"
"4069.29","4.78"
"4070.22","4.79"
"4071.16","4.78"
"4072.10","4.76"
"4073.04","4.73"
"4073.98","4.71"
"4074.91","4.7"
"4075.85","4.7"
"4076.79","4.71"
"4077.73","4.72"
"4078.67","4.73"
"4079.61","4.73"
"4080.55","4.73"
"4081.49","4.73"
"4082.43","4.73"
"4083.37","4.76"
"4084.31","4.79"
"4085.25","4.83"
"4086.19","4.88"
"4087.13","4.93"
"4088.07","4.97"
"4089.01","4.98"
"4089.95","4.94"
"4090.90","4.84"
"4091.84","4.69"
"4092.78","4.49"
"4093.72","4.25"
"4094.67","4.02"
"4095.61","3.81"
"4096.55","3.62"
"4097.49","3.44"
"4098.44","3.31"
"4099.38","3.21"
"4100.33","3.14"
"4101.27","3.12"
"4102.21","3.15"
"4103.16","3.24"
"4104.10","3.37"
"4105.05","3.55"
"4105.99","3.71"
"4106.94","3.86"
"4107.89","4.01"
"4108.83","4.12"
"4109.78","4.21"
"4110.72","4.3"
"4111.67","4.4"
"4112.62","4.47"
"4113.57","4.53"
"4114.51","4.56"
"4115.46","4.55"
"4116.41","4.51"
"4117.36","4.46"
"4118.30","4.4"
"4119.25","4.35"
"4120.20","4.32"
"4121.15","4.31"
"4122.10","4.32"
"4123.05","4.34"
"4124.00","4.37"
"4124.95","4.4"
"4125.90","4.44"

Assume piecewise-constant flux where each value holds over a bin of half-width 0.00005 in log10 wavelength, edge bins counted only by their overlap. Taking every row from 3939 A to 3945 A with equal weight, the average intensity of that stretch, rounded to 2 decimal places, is 4.03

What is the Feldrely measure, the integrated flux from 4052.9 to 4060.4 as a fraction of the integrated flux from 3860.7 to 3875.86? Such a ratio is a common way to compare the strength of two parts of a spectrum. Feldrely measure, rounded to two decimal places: 0.53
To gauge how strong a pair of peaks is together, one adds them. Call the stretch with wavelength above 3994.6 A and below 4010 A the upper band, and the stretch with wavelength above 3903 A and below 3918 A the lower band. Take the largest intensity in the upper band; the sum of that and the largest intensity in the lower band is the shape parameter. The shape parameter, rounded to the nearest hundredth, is 9.07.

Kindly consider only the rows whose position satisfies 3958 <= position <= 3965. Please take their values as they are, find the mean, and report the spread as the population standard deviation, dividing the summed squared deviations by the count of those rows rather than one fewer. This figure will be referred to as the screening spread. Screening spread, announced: 0.41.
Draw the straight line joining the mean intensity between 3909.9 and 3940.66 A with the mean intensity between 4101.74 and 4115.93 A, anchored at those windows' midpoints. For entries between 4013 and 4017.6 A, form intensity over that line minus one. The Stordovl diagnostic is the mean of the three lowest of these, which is 0.265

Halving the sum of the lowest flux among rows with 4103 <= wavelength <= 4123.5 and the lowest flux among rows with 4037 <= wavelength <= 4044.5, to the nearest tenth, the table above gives 4.0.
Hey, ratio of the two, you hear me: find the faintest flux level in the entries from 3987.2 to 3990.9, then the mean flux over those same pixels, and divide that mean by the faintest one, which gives 1.00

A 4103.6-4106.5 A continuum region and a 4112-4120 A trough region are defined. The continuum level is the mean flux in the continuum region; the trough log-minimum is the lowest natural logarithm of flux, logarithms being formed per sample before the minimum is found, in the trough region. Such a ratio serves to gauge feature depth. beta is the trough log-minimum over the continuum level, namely 0.41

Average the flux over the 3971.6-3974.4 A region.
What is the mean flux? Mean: 2.6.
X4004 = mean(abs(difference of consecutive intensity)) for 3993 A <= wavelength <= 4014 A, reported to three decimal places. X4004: 0.042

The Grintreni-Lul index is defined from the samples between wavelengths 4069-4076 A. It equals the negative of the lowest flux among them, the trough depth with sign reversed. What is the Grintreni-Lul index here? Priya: -4.7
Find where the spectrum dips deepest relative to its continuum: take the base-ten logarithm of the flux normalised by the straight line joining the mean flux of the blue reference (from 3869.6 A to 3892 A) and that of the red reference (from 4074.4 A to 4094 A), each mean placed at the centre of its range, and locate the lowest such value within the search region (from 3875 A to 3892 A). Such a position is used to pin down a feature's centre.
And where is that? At 3888.83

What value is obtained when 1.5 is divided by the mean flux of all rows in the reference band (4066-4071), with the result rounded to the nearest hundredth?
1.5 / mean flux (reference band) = 0.32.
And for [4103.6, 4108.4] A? 0.41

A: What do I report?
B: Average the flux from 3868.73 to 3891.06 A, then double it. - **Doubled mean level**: 7.4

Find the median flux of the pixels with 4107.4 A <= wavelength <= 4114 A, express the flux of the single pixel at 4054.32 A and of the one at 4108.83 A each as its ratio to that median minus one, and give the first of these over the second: -1.9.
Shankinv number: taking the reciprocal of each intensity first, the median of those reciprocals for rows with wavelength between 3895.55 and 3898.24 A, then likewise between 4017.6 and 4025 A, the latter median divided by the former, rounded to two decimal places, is 0.76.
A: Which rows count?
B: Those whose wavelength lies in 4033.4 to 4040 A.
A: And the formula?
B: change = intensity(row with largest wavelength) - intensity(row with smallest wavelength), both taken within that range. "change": 0.2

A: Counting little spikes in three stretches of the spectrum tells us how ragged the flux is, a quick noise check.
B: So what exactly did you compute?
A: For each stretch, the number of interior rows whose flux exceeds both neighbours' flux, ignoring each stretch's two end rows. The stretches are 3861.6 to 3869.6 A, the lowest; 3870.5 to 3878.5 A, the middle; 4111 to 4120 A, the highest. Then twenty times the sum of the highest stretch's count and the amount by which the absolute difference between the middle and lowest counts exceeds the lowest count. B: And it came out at 20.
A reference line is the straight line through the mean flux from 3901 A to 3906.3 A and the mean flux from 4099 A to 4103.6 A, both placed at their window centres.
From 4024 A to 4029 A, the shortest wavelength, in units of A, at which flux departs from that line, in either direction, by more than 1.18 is 4024.56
